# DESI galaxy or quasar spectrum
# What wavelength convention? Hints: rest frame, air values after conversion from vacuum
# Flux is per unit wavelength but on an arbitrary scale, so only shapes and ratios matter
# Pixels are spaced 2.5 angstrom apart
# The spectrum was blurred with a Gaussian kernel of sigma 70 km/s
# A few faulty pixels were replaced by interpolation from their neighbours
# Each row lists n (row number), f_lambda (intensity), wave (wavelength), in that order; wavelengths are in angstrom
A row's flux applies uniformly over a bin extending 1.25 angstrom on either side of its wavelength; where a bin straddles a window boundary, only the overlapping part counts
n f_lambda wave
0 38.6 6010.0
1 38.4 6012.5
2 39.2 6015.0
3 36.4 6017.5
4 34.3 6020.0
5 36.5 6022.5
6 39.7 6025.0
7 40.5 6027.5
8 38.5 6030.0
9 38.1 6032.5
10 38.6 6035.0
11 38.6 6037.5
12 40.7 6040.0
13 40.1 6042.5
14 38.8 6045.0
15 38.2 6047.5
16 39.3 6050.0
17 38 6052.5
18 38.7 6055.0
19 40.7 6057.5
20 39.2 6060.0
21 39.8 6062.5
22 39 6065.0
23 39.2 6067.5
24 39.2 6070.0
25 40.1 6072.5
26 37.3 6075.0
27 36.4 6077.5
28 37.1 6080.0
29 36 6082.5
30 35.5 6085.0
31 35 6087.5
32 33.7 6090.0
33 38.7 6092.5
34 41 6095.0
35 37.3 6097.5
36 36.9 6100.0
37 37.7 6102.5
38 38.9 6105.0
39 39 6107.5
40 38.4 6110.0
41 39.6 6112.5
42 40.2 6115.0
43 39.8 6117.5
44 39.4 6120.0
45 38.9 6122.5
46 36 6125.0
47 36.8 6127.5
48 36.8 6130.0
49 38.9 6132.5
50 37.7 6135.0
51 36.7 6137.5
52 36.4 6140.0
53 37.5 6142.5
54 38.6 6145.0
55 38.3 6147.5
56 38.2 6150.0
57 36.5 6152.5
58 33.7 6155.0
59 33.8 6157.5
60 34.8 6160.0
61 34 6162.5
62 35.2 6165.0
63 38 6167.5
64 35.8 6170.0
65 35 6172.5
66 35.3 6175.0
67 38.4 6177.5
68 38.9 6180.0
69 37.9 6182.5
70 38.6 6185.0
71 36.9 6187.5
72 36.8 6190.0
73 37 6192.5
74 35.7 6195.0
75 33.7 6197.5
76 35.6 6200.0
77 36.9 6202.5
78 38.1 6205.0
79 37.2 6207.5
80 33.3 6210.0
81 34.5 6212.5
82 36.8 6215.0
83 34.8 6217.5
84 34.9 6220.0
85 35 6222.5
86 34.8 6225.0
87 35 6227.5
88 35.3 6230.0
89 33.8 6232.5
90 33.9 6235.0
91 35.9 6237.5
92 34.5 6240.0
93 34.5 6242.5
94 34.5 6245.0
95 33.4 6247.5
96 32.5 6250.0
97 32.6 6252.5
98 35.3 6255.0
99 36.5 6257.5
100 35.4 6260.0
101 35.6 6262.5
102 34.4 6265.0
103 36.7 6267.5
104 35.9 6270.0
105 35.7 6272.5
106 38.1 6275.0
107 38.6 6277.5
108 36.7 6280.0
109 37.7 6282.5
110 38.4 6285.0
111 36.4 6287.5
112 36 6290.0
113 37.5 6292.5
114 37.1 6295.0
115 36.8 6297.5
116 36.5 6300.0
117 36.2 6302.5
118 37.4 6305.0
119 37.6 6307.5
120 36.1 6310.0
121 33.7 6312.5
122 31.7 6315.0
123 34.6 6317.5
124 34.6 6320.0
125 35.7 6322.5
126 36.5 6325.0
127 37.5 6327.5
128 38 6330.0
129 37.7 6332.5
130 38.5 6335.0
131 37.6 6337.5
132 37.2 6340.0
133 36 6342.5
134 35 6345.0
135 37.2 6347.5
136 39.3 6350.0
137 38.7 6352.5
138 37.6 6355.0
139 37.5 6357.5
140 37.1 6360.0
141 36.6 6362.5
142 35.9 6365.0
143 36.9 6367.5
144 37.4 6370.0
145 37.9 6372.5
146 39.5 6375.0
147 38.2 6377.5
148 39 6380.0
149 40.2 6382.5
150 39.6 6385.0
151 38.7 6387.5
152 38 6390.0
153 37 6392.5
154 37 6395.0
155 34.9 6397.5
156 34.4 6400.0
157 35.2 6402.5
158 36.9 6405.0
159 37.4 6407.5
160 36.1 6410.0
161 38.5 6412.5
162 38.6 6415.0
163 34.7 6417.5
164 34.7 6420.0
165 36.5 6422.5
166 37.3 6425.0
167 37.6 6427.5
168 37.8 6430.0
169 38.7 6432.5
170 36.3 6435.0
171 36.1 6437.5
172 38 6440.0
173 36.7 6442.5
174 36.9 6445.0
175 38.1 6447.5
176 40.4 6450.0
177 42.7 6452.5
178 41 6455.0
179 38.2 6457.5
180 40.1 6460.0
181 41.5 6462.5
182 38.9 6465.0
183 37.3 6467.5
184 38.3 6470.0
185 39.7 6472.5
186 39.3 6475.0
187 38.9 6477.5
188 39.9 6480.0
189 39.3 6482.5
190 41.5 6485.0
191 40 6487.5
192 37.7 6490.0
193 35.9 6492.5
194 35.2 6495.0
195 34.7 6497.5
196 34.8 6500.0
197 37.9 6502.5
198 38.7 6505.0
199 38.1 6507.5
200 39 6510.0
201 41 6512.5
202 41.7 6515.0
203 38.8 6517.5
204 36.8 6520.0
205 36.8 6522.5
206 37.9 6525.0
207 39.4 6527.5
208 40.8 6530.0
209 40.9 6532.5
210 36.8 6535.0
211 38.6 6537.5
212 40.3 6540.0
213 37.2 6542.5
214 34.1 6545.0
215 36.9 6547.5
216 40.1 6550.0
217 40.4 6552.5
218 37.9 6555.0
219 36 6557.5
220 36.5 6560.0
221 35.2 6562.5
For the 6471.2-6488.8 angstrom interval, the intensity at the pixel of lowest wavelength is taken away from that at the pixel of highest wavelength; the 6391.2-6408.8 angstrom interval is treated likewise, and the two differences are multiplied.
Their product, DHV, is 0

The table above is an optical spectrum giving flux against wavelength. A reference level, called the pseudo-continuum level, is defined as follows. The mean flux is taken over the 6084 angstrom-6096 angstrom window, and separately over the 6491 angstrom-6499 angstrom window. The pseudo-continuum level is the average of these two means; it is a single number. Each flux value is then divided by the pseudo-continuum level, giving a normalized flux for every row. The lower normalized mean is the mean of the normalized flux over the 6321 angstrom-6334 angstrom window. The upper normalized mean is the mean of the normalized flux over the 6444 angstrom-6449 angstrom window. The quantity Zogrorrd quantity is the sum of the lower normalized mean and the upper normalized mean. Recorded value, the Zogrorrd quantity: 2.07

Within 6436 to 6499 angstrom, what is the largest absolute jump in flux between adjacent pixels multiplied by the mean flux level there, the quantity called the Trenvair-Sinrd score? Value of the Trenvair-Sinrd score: 108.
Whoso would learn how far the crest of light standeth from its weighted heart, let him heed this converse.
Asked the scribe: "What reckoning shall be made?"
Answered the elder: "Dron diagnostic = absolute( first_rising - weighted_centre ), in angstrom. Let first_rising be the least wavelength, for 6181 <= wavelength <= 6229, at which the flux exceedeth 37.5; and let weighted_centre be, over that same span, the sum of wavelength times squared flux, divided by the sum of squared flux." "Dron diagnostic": 21.8 angstrom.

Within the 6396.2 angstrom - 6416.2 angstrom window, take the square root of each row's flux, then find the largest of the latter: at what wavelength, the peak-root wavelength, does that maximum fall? 6415.0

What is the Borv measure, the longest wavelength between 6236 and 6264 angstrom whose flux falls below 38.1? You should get 6262.5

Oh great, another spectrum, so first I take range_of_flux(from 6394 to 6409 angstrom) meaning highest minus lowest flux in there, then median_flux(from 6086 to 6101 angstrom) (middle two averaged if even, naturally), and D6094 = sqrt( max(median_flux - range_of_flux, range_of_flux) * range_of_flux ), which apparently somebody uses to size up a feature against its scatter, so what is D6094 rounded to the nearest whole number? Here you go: 10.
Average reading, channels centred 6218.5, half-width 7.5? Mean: 35.1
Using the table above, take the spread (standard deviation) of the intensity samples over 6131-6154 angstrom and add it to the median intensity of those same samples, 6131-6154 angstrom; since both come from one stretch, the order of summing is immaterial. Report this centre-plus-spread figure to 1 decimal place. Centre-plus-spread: 38.6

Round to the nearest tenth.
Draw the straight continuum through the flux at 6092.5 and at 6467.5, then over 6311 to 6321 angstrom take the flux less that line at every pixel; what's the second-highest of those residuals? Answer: -3.3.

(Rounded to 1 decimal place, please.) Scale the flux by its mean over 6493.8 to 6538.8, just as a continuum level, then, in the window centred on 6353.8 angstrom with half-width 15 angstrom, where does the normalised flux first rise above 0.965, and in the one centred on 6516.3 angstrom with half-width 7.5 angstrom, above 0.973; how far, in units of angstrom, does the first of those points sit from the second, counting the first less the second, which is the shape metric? -170.0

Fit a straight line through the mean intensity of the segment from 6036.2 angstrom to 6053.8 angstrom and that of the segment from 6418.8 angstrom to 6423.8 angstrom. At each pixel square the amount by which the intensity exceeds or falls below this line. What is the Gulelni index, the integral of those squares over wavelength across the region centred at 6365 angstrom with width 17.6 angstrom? 22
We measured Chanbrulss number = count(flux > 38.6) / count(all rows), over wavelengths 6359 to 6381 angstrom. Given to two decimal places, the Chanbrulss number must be 0.22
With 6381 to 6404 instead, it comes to 0.33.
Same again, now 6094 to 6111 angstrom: 0.43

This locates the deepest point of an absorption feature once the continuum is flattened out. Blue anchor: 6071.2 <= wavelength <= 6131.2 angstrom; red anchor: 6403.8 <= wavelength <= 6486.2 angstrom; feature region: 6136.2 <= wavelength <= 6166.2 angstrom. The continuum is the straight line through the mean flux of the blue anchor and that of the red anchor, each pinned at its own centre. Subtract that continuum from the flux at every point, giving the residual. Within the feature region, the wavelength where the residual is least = 6155.0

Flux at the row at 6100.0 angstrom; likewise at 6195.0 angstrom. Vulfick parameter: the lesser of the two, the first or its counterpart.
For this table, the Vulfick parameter 35.7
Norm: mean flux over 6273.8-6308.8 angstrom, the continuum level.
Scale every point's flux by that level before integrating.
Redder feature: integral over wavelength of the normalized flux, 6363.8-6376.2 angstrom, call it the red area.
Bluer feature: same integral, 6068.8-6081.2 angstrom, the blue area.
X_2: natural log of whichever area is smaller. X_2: 2.53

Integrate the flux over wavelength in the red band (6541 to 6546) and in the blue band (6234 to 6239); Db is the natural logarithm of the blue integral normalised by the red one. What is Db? 0.0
